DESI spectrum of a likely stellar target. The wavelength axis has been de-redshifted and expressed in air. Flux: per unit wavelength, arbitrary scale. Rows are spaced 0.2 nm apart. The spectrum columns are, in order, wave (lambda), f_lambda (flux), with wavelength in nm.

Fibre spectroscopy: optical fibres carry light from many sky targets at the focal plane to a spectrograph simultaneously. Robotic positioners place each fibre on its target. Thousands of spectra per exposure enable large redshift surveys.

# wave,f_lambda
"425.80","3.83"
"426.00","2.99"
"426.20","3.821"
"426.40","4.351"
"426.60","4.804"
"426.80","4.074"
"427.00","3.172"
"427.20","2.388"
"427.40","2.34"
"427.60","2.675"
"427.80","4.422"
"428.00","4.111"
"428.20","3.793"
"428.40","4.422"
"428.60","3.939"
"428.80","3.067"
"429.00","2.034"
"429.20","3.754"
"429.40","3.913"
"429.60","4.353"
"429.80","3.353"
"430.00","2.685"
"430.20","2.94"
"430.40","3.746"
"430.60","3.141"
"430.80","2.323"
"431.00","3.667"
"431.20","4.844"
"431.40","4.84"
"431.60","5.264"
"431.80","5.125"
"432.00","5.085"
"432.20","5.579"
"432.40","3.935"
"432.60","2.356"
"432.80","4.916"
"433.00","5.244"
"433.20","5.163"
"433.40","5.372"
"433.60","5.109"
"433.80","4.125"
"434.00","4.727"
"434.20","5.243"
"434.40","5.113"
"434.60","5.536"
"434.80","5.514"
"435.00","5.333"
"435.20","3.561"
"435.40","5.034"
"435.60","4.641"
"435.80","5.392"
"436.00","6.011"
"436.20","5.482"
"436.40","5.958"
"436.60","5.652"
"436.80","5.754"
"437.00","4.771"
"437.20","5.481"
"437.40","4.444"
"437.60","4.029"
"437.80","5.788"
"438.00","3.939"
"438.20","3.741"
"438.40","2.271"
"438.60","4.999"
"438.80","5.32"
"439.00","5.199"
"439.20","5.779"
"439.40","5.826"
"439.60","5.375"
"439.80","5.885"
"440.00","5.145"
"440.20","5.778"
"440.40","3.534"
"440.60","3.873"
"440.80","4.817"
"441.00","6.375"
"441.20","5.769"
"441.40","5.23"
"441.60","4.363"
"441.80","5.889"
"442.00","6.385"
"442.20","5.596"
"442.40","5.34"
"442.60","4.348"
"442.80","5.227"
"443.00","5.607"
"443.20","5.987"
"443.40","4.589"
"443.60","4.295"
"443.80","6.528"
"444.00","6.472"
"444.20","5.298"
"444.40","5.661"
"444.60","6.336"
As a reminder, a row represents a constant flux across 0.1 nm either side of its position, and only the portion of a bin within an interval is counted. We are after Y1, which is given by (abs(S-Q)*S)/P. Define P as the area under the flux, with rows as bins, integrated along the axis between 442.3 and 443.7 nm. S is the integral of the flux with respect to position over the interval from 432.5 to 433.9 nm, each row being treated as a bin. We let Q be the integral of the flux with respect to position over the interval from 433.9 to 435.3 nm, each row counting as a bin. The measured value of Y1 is 0.50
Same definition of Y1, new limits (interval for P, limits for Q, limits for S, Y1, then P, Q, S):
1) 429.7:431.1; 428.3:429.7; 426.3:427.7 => 0.37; 4.4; 5.10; 4.8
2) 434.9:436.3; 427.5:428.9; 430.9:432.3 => 1.55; 7.1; 5.29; 6.9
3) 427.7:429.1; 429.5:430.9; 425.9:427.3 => 0.61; 5.2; 4.51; 5.1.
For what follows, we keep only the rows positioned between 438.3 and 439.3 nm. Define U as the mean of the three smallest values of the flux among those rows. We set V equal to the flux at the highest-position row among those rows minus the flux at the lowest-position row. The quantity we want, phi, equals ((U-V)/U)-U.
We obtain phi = -4.0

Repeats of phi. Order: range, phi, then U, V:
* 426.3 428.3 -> -1.2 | 2.5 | -0.6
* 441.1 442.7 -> -3.3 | 4.6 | -1.4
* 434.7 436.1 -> -3.5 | 4.4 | 0.5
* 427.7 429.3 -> -1.7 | 3.0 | -0.7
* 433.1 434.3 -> -3.7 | 4.7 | 0.1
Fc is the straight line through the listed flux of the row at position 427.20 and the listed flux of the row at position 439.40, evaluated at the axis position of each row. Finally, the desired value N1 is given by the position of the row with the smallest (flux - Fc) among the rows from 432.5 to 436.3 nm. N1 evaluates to 432.60 nm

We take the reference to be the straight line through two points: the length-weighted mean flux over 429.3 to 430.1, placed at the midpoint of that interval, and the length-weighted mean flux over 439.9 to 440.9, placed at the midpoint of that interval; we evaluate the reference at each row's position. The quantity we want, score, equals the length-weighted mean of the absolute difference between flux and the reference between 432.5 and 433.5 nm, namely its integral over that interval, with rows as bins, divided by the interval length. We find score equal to 1.3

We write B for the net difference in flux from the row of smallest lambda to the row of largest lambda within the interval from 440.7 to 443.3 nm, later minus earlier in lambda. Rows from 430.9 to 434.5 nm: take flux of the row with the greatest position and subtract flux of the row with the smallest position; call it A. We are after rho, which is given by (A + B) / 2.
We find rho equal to 1.3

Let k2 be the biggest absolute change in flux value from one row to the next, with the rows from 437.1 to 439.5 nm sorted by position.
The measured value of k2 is 2.7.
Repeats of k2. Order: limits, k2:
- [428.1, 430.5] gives 1.7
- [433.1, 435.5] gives 1.8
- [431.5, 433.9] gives 2.6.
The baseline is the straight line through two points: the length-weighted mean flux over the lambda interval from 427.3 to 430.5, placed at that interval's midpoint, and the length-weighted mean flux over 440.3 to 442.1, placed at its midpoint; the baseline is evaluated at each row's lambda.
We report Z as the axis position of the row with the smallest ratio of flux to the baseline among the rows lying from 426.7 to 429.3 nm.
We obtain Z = 429.00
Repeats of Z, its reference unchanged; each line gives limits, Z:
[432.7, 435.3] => 435.20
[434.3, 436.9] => 435.20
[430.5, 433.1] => 432.60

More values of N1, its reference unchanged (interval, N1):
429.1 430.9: 430.80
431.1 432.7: 432.60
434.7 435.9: 435.20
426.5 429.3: 429.00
